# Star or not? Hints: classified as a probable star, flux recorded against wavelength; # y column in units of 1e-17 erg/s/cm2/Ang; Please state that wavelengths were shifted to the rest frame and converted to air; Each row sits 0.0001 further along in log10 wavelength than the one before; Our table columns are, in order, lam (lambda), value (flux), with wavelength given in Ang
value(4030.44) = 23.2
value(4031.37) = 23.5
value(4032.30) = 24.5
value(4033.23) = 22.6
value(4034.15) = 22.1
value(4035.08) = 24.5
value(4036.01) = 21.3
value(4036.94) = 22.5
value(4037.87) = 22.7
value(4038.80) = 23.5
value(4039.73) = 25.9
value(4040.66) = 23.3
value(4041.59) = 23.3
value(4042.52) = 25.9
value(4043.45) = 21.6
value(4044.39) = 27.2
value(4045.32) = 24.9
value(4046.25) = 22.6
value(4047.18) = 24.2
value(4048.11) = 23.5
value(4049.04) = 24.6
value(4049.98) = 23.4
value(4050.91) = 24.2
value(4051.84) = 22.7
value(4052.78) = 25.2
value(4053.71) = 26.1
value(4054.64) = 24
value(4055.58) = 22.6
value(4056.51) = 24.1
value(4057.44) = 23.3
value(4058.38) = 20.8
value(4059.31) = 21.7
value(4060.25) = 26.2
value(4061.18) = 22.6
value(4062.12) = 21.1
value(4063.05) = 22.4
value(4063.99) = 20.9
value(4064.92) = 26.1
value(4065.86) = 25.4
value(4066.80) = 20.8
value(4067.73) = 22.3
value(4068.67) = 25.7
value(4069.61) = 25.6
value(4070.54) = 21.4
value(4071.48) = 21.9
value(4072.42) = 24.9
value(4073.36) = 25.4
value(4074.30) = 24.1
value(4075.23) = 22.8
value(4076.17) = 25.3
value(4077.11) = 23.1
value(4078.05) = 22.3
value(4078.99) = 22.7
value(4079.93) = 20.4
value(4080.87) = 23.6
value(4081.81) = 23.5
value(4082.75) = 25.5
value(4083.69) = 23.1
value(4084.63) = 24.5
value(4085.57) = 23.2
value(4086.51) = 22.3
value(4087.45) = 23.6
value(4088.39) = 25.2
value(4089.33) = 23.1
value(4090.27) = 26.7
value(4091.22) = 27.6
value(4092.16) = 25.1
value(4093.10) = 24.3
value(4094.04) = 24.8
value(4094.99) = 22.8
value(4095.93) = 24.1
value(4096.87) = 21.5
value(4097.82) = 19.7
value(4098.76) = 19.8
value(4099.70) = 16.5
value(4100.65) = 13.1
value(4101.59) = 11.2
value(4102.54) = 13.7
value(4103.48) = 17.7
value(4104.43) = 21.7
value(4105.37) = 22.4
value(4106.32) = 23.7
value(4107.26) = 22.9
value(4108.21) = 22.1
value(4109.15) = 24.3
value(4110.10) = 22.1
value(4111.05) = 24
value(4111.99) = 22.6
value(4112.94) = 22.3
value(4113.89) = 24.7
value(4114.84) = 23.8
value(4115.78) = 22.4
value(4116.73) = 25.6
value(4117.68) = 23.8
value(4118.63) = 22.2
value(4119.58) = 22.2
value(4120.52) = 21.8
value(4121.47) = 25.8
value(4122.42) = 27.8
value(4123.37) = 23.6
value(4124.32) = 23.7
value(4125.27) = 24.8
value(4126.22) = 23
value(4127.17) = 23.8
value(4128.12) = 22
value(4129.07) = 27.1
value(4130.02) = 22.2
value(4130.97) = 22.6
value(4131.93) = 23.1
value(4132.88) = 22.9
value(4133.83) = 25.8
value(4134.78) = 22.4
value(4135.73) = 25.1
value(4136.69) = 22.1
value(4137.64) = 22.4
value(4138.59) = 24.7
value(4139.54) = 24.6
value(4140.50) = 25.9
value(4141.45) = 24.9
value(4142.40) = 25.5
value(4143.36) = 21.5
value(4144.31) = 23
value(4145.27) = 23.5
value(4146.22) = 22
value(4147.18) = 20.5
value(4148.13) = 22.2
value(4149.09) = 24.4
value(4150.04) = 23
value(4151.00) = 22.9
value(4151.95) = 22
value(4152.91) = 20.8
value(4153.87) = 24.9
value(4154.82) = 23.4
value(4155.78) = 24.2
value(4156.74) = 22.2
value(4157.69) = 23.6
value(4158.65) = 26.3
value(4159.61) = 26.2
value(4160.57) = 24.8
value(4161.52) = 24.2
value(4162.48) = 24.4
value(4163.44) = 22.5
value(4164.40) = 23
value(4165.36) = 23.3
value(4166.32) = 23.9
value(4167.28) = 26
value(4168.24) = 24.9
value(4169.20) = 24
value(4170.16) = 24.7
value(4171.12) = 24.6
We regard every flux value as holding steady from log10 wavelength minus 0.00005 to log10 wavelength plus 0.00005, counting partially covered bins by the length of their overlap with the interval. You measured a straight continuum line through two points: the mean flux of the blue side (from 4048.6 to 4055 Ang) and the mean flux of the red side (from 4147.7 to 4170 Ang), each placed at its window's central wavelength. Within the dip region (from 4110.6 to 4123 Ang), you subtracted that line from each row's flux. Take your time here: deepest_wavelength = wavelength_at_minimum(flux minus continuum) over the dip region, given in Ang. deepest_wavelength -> 4120.52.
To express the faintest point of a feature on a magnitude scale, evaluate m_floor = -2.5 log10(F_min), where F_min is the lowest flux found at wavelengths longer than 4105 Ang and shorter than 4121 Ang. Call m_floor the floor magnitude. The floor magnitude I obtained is -3.35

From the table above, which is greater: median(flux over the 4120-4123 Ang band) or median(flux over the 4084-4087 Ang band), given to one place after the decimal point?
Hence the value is 25.8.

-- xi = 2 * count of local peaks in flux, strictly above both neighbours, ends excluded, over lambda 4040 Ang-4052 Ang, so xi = 10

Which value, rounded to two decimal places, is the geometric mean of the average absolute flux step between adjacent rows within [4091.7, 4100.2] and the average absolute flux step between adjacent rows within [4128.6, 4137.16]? 1.87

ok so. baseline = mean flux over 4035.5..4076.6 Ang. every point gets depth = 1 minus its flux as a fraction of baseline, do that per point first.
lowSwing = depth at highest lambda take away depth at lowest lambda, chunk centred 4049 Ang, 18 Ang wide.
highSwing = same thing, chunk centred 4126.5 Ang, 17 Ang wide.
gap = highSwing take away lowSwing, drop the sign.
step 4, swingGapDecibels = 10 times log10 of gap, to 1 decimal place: -20.7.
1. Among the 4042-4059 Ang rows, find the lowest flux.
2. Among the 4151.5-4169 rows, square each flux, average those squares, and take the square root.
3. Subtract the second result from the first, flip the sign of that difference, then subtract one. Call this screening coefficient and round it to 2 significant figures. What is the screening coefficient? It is 2.2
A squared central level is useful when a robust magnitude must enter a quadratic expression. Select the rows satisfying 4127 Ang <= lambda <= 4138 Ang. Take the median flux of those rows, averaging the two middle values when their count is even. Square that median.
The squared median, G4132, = 518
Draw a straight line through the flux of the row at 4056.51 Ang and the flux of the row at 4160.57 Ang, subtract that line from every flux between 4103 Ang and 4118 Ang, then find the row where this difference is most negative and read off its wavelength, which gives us 4103.48 Ang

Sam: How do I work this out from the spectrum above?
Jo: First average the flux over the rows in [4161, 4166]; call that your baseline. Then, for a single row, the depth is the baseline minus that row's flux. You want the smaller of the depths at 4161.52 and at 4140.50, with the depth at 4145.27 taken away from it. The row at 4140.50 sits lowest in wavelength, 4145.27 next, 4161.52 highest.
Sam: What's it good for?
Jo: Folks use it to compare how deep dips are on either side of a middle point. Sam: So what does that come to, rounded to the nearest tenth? -2.4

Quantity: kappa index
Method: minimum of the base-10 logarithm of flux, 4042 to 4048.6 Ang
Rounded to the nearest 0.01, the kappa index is 1.33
